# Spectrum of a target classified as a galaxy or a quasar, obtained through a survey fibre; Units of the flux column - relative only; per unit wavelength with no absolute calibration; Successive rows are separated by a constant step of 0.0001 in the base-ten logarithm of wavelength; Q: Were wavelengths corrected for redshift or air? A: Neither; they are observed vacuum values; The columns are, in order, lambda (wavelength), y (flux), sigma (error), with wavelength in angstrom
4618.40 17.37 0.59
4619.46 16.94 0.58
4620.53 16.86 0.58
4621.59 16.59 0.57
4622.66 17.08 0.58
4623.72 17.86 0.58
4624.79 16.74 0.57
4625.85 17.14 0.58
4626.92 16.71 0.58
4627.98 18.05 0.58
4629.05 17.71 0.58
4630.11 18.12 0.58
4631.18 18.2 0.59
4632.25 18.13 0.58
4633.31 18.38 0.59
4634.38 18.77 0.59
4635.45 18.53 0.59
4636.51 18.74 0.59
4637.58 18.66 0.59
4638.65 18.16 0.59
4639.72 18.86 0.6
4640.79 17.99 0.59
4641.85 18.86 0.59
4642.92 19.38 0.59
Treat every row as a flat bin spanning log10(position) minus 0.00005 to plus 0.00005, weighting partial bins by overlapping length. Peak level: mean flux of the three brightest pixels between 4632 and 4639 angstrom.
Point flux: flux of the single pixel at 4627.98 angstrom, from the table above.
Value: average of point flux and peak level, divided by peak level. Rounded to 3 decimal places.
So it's 0.982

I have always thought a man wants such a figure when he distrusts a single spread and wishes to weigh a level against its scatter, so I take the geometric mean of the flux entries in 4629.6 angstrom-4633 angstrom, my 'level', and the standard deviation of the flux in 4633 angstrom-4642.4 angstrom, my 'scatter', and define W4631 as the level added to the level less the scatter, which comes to 36.0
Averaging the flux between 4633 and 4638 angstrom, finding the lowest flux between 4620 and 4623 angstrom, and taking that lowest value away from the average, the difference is 2.0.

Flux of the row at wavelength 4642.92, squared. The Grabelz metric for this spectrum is 376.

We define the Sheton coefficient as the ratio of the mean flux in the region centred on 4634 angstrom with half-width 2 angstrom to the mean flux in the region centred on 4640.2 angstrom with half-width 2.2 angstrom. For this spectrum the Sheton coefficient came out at 1.00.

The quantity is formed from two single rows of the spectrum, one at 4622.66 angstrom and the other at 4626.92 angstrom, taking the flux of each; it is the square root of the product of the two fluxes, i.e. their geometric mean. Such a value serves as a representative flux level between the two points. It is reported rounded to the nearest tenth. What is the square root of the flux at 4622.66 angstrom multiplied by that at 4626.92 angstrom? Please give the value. 16.9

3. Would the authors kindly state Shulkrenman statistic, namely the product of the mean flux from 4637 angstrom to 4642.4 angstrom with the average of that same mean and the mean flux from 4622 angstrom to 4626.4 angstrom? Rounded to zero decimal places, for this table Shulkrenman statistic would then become 330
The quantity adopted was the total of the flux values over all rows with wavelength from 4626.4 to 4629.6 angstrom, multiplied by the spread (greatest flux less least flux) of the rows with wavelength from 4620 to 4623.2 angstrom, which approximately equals 26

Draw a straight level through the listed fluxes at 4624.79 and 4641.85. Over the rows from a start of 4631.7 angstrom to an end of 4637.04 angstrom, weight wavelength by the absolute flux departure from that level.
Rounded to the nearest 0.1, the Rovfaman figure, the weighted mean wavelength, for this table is 4634.4 angstrom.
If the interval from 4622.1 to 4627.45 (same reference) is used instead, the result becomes 4624.1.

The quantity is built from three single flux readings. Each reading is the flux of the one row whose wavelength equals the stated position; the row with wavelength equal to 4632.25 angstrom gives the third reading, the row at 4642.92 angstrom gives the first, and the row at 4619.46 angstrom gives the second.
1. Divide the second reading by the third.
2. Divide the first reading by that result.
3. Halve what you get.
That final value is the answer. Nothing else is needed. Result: 10.37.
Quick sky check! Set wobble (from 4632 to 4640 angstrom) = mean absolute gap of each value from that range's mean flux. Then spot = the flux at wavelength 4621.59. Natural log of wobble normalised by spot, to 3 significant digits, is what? -4.28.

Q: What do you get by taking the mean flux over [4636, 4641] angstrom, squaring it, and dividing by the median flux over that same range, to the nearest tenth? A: 18.3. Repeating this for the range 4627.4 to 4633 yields 18.0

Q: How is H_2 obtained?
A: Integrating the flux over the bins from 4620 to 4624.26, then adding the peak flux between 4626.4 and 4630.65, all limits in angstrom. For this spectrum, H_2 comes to 90.9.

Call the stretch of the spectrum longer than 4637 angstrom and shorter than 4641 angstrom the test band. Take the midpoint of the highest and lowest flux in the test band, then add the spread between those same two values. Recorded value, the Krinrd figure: 19.3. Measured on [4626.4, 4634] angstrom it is 19.2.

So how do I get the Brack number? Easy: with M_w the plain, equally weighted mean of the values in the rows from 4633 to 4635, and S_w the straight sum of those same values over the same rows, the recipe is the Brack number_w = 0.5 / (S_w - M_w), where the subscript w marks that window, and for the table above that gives 0.0269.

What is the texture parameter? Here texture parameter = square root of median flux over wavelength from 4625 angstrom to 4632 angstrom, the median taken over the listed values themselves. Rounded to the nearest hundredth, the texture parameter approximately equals 4.23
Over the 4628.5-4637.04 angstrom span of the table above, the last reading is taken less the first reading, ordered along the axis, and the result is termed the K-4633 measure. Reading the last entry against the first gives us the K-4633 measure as 1.0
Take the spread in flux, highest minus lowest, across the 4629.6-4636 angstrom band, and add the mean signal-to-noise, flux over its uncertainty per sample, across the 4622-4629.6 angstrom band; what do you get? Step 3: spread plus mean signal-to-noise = 30.6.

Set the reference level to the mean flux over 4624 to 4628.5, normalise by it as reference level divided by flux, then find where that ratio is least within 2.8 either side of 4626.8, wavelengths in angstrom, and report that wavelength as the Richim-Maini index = 4627.98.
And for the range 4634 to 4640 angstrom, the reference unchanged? 4639.72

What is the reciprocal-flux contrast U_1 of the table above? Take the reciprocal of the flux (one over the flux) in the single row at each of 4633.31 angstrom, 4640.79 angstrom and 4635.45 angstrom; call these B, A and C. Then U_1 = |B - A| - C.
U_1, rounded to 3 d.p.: -0.053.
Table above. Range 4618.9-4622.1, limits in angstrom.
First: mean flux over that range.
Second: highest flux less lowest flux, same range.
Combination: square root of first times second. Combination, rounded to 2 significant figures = 2.4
